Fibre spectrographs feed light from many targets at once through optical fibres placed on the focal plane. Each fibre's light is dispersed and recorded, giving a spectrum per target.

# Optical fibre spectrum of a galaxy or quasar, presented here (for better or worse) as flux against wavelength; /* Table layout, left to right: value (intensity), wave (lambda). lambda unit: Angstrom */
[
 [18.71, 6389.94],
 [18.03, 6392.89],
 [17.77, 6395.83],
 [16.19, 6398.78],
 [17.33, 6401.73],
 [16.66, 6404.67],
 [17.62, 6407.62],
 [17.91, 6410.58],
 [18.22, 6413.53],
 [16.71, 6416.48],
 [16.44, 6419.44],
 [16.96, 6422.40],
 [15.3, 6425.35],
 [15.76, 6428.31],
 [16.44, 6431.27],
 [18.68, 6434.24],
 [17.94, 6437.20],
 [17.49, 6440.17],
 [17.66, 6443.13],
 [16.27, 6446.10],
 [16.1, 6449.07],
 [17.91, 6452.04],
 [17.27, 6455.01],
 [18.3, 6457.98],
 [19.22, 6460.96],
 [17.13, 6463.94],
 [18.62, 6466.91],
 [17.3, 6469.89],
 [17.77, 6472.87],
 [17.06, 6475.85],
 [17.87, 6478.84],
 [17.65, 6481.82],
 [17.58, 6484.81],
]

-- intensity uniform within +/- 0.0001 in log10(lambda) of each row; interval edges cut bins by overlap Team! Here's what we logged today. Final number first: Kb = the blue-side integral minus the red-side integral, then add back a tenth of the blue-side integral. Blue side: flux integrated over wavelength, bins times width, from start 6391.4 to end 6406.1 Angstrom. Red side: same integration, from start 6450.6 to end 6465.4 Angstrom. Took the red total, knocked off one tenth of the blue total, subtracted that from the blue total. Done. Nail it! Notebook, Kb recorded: 12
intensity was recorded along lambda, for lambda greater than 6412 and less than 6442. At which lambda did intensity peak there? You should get 6434.24 Angstrom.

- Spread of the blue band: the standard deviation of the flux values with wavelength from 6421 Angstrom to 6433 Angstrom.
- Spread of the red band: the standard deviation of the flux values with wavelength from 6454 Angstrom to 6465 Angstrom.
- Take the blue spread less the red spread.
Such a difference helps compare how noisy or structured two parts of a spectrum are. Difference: -0.2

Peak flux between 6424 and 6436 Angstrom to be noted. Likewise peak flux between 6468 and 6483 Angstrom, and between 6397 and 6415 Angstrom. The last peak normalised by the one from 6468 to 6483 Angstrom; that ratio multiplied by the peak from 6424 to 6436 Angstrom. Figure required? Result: 19.0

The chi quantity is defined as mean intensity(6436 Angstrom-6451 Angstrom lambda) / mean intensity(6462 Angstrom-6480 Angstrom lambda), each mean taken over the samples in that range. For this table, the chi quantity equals 0.97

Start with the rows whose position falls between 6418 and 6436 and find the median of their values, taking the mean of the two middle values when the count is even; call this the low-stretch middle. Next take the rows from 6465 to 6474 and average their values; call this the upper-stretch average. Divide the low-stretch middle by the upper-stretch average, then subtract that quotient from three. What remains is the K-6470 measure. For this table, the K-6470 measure 2.08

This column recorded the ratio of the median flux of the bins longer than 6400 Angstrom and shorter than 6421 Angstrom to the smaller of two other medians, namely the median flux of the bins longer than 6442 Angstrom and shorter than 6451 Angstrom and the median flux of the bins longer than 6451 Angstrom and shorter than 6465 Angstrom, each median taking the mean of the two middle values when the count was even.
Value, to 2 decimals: 1.07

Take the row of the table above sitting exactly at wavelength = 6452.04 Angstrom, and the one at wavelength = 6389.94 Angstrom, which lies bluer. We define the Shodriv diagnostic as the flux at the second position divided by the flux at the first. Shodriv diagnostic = 1.04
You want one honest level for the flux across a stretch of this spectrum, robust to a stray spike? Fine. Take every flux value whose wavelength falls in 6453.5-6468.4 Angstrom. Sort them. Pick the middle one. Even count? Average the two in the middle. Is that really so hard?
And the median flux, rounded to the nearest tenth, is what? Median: 18.3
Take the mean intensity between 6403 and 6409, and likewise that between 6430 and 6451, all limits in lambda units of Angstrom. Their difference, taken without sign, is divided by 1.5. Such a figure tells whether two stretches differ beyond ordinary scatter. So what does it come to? 0.1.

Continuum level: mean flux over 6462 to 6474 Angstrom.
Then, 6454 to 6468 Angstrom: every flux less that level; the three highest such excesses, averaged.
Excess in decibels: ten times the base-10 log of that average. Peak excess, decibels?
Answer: 0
